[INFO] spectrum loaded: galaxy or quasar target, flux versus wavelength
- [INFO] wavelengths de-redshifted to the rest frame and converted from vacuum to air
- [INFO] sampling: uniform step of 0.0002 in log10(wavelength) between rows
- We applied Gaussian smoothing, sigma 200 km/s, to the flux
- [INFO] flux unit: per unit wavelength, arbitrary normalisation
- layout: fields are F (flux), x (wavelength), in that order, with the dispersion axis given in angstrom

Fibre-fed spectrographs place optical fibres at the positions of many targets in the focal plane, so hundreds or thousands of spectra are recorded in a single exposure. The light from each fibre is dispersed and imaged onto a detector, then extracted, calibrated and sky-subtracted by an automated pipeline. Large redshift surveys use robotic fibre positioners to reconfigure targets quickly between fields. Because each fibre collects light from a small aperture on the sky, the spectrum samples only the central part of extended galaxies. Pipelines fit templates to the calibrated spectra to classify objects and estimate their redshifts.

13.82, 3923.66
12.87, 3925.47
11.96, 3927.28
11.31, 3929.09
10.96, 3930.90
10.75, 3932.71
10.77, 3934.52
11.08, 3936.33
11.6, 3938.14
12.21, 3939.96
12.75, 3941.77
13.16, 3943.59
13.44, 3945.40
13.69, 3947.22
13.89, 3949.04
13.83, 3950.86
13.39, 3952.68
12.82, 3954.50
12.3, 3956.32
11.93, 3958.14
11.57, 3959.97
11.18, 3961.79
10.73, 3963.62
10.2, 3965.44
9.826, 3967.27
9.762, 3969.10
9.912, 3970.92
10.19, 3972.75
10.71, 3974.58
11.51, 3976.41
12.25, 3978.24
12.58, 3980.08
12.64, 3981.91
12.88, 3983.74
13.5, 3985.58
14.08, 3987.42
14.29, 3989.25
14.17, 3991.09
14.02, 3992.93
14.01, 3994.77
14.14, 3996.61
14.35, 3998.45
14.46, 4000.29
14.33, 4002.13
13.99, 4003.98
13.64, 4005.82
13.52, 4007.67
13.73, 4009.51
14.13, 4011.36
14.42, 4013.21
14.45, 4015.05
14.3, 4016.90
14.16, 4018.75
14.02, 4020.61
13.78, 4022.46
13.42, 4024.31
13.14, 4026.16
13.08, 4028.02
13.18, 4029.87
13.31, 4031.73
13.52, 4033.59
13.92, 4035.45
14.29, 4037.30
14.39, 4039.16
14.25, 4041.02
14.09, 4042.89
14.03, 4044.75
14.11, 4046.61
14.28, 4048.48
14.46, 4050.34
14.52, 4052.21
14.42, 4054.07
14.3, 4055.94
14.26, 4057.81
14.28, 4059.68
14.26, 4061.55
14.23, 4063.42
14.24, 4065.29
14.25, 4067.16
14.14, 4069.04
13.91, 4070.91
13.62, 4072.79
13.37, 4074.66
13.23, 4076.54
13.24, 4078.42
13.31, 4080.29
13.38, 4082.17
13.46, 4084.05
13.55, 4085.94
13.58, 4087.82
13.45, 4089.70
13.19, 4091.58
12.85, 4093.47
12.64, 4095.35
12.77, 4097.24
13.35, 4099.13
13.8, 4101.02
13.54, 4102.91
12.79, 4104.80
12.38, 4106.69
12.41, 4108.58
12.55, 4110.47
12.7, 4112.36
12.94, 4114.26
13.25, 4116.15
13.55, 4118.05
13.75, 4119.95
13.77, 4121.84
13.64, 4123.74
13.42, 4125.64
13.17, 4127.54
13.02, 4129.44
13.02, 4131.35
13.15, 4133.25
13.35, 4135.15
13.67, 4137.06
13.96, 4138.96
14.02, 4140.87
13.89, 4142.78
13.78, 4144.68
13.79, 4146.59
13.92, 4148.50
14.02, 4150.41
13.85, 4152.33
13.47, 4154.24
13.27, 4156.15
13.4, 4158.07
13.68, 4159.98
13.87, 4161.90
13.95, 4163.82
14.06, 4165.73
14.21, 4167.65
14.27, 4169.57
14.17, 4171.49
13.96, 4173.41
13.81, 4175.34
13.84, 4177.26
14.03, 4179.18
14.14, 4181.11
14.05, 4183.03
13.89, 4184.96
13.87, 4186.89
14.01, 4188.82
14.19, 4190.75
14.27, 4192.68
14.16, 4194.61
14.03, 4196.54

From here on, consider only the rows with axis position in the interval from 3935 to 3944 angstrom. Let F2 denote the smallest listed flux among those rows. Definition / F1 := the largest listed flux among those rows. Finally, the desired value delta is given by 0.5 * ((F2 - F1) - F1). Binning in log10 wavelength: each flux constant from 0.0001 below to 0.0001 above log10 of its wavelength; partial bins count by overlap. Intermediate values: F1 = 13.16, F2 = 11.08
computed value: -7.62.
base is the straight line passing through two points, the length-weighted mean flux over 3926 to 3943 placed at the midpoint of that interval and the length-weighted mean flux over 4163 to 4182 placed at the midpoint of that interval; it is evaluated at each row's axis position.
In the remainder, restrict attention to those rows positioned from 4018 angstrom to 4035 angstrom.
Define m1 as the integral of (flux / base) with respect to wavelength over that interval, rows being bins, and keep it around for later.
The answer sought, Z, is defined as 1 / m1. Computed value 0.0545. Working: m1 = 18.4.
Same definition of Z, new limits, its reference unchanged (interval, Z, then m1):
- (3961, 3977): 0.0714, 14.0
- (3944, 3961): 0.0532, 18.8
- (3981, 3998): 0.0518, 19.3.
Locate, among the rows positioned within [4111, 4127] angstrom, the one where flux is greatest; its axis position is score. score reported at 4121.84 angstrom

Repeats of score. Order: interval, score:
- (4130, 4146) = 4140.87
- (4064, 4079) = 4067.16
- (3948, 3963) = 3949.04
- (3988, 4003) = 4000.29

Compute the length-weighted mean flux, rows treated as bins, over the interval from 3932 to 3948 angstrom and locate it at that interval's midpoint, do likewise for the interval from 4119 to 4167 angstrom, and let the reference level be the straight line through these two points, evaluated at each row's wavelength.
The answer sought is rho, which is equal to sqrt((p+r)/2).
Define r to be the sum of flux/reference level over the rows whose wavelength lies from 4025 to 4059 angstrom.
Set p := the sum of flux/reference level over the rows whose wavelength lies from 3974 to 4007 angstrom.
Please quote 4.40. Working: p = 19.3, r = 19.5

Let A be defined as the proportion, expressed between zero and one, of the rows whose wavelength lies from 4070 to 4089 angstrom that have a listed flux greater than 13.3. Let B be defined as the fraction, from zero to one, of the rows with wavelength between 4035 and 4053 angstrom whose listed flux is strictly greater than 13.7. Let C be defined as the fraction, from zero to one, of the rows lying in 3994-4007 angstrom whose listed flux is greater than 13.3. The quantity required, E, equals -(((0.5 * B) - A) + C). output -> -0.7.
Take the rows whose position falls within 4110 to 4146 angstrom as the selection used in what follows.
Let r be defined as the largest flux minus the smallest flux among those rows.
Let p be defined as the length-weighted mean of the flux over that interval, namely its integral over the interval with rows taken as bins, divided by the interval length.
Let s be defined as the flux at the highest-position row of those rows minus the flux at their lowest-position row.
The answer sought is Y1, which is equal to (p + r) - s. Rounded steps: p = 13.4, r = 1.47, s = 1.2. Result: 13.7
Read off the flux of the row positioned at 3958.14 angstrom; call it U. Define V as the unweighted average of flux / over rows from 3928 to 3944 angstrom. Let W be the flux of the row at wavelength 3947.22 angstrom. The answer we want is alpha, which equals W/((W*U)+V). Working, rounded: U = 11.93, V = 11.6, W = 13.69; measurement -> 0.078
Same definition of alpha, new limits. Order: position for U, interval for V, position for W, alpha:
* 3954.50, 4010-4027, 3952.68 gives 0.072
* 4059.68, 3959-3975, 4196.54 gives 0.067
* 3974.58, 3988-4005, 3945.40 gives 0.085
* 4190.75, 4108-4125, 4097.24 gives 0.066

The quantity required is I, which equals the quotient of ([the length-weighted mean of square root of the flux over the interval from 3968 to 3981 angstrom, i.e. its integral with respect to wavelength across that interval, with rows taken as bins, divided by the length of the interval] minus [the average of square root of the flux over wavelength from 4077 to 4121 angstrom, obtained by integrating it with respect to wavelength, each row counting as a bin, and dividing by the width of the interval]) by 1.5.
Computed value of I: -0.21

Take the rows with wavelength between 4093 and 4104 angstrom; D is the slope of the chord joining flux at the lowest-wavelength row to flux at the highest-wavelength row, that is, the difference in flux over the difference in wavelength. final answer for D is 0.07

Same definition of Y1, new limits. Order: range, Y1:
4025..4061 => 14.3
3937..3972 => 17.8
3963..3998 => 13.3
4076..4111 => 15.2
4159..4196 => 14.1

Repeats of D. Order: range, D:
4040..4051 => 0.02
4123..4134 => -0.05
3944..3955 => -0.07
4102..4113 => -0.09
